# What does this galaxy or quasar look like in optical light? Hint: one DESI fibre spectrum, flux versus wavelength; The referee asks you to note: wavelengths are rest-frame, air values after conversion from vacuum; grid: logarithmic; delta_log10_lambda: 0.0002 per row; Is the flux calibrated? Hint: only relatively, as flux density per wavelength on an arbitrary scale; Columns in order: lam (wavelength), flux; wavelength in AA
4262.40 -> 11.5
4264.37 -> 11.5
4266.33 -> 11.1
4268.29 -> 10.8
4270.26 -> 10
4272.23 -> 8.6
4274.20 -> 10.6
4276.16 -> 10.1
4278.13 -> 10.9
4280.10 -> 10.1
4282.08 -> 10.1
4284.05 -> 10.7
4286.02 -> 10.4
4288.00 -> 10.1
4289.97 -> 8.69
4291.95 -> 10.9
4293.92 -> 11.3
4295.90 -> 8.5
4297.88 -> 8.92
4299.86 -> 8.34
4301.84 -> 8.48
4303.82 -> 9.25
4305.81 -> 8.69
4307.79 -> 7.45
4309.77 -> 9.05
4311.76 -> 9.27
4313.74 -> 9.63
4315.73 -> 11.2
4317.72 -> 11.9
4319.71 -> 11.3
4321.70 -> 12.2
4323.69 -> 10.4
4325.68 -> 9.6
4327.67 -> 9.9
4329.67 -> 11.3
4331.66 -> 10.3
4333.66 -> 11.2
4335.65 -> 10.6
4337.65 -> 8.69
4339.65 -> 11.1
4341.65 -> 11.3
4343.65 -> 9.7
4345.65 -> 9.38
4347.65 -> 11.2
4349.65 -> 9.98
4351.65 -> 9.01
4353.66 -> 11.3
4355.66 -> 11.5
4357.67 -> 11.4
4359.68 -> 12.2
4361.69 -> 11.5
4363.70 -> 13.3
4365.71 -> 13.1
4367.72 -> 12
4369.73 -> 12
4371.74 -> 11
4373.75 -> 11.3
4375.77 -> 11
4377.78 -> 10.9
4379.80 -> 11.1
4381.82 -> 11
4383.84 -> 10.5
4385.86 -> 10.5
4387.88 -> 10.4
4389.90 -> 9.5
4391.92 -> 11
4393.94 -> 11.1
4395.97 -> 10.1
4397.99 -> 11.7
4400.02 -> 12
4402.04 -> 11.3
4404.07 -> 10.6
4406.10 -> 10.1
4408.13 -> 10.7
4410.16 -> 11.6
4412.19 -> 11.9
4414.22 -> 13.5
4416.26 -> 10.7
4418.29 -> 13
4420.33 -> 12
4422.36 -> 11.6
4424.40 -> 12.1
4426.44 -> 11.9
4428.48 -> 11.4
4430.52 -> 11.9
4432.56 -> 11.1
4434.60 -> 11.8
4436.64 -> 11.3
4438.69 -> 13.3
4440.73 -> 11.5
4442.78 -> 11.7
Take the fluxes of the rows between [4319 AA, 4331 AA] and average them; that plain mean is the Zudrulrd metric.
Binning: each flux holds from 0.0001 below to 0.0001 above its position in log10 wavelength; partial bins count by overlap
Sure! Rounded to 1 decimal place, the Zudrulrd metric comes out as 10.8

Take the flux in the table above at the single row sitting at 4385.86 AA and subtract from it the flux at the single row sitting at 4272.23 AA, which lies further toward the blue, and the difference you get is 1.9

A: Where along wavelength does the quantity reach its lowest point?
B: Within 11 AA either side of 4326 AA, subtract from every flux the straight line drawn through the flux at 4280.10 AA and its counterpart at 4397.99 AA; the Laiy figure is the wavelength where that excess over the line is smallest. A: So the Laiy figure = 4325.68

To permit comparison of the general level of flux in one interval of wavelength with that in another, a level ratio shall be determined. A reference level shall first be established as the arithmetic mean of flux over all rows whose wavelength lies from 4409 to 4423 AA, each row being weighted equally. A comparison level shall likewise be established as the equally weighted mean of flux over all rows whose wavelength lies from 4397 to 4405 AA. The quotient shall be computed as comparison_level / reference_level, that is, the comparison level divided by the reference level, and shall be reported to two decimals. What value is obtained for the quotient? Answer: 0.95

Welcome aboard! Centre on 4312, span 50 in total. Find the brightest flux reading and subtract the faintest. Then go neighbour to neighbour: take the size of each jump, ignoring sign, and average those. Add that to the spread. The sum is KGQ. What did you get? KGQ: 5.7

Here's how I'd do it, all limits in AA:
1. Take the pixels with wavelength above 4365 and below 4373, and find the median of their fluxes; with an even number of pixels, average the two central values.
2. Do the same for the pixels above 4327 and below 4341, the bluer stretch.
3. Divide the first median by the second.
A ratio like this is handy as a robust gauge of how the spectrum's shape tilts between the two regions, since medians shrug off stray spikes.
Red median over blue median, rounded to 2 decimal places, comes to 1.13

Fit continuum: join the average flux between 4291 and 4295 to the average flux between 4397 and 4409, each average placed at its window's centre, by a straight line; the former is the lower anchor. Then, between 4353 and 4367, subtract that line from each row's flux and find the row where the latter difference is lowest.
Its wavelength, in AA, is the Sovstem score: 4353.66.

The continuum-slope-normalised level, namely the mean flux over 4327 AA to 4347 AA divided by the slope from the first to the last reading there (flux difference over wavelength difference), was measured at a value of -358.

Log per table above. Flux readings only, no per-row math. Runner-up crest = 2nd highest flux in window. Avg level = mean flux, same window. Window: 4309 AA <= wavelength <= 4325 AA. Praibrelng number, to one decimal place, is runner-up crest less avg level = 1.3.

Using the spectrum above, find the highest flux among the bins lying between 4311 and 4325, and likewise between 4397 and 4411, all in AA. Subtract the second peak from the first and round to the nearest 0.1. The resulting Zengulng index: 0.2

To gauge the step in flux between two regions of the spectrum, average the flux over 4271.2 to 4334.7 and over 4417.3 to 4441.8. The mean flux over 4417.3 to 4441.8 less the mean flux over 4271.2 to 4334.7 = 1.9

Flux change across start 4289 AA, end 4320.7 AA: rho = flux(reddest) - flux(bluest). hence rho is 2.6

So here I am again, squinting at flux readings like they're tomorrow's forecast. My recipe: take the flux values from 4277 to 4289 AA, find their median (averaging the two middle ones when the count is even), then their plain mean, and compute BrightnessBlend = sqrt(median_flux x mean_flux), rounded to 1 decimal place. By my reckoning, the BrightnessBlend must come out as 10.3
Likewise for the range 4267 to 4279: 10.3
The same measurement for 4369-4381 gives 11.1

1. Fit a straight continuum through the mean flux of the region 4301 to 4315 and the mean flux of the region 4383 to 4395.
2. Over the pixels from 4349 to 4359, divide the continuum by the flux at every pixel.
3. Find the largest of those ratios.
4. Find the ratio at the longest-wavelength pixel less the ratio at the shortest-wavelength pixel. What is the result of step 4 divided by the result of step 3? -0.10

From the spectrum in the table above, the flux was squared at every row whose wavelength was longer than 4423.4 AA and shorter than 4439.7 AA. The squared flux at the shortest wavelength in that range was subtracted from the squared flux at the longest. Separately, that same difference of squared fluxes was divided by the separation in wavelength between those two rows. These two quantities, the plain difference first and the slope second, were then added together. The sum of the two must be 33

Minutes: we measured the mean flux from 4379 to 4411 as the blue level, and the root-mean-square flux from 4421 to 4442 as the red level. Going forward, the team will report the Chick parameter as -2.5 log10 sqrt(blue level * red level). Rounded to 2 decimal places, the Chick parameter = -2.63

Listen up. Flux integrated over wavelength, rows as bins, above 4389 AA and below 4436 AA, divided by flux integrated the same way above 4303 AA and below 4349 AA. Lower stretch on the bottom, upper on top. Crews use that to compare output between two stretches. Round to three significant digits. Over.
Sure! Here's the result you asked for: 1.14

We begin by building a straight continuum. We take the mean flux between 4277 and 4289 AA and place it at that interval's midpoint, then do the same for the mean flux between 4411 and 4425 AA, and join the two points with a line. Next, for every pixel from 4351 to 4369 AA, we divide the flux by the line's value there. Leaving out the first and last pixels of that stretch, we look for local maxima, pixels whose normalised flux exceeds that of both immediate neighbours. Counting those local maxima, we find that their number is 3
